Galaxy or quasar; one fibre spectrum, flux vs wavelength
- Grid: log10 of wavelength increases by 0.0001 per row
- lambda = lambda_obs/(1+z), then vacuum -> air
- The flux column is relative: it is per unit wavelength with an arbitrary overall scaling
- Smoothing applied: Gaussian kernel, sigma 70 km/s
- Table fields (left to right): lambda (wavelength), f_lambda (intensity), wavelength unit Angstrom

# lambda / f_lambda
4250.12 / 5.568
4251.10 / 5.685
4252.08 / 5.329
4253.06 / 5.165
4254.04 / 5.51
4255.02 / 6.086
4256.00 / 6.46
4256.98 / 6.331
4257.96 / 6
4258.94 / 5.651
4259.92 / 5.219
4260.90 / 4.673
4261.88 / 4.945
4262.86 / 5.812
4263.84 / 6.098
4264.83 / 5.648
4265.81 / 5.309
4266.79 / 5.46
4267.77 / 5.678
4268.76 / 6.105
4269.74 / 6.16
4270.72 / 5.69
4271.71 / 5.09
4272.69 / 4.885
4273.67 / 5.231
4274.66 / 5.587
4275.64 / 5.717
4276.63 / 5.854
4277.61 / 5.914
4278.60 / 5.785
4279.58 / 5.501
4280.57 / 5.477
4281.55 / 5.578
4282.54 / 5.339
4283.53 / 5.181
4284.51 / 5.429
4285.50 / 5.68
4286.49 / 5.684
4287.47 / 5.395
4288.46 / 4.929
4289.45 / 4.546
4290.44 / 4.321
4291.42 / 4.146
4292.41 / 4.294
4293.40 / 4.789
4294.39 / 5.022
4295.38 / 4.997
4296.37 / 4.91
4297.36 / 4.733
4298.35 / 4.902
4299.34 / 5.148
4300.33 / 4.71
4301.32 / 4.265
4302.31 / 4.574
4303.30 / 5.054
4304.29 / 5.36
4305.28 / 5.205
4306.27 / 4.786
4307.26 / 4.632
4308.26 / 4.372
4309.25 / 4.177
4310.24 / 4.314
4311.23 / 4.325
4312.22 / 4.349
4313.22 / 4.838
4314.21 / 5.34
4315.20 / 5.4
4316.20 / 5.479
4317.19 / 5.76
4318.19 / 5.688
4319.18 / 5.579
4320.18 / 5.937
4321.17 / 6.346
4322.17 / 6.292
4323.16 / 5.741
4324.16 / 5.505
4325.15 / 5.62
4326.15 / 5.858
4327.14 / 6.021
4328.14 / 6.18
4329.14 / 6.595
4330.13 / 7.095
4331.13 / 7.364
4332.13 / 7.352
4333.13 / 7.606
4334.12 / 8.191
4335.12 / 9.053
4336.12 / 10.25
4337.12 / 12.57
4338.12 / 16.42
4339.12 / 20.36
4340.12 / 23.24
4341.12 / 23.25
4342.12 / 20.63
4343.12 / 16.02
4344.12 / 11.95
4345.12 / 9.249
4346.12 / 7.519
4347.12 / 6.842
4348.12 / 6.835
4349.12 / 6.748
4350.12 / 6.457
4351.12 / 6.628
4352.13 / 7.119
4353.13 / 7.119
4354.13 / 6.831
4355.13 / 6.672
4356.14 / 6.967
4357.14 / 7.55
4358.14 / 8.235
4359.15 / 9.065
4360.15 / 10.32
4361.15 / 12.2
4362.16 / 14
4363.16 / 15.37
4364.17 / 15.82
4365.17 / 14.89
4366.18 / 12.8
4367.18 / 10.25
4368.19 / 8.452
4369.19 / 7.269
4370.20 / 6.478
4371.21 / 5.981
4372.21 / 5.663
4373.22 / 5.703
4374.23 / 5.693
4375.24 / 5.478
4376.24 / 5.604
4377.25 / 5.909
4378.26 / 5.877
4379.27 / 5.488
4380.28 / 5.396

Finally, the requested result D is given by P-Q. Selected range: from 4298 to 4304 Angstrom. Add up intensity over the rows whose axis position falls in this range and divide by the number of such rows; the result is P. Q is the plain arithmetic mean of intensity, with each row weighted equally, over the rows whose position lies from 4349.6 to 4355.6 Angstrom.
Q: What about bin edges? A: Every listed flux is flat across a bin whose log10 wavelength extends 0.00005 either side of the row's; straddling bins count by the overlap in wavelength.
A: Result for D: -2.0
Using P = 4.8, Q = 6.8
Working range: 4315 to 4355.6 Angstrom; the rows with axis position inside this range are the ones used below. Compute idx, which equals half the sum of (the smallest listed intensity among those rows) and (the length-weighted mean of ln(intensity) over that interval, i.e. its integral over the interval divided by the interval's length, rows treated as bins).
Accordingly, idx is 3.7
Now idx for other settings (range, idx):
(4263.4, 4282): 3.3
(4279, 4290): 3.1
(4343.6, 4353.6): 4.2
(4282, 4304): 2.9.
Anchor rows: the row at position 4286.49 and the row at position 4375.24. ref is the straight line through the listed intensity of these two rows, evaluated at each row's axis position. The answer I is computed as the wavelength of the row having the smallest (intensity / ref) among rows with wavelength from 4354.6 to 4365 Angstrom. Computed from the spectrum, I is 4355.13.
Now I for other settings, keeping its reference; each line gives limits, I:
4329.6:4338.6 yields 4330.13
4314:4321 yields 4314.21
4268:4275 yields 4272.69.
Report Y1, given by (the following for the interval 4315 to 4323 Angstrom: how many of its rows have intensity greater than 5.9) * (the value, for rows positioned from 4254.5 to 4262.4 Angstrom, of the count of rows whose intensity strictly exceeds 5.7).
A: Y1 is 12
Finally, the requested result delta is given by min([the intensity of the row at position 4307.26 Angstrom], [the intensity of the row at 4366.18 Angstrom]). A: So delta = 4.6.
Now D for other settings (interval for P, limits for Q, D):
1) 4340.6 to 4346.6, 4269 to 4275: 9.3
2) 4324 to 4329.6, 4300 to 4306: 1.1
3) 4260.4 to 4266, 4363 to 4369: -7.5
